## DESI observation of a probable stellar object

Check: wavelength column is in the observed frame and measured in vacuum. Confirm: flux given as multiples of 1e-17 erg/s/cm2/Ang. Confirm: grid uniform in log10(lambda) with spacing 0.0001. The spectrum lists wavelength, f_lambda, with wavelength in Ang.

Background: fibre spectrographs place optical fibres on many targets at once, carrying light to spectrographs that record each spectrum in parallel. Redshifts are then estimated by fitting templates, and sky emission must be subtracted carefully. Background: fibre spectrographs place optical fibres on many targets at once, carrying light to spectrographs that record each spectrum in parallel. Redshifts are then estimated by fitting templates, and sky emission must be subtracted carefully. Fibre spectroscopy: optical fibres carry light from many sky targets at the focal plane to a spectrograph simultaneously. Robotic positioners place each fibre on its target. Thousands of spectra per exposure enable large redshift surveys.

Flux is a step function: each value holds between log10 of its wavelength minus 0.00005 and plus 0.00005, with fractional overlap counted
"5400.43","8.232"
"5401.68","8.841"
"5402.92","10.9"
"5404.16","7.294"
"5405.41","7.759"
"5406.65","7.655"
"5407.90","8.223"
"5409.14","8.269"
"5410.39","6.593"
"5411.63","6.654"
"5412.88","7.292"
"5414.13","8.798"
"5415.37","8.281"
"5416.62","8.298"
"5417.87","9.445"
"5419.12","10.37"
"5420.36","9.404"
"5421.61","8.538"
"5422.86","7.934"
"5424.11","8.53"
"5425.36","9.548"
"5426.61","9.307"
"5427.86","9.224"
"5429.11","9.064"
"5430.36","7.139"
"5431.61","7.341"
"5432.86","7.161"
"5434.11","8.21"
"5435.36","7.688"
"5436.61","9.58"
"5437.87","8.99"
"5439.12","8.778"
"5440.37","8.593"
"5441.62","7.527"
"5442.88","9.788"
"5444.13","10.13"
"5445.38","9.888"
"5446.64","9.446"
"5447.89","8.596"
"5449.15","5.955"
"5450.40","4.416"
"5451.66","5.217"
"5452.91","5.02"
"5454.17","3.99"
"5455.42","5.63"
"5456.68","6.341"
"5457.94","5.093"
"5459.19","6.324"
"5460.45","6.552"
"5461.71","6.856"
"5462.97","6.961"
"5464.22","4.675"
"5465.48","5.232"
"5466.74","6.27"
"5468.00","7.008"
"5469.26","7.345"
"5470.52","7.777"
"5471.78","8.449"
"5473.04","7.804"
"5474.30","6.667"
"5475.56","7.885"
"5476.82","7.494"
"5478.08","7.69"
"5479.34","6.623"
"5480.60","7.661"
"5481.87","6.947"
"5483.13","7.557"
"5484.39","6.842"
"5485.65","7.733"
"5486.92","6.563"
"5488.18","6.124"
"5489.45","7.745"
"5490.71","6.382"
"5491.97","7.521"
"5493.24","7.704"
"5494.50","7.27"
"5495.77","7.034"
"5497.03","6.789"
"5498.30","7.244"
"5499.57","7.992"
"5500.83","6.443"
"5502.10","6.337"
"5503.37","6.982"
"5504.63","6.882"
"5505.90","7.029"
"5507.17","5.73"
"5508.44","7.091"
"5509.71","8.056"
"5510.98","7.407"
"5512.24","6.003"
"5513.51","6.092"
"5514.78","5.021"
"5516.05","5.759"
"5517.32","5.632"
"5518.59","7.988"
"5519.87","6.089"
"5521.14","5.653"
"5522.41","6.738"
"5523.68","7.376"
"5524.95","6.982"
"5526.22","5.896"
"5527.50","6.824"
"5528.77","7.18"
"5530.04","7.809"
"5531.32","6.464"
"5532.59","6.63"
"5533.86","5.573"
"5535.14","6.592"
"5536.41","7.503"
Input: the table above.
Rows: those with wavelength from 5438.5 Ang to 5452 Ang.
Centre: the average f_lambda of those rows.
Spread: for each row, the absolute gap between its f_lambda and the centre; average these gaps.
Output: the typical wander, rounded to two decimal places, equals 1.64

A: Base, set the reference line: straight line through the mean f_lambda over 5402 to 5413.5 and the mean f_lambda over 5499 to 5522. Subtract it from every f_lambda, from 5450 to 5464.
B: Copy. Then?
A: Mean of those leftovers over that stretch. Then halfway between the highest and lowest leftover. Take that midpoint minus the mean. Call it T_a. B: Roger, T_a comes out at -0.17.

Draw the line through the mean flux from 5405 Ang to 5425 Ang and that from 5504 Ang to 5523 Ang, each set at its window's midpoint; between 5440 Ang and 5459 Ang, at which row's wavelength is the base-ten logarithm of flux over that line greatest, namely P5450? 5444.13 Ang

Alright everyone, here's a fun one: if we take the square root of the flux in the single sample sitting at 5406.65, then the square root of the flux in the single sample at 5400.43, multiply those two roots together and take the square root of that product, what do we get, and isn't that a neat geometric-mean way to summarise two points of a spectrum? 2.82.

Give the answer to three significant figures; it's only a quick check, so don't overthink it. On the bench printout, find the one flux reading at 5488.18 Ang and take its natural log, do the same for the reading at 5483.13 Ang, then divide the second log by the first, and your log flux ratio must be 1.12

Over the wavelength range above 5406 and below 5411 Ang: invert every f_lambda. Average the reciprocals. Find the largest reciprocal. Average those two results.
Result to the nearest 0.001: 0.141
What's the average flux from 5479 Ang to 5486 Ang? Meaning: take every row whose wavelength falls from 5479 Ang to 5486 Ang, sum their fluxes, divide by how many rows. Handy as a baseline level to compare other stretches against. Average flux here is 7.23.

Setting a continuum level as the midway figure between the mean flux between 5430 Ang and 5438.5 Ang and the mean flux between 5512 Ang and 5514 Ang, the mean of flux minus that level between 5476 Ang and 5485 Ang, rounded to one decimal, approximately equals 0.2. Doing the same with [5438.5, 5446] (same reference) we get 2.1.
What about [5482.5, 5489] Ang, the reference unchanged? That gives -0.1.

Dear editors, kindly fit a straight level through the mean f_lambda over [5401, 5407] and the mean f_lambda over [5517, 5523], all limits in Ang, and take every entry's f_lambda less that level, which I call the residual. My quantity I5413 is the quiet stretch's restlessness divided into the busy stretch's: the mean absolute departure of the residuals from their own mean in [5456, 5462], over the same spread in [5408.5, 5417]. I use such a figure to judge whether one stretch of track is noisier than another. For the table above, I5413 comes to 0.6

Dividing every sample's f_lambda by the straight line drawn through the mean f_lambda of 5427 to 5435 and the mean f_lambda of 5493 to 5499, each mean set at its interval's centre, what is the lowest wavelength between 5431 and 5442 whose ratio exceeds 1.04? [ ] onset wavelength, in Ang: 5436.61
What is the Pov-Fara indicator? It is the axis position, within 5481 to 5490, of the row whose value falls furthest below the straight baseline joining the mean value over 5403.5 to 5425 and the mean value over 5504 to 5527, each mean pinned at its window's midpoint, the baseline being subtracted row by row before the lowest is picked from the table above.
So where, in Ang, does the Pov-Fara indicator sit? 5488.18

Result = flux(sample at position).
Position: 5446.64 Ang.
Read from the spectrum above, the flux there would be 9.446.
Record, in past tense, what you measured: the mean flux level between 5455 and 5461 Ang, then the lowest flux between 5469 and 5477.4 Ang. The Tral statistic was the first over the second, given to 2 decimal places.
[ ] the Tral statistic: 0.90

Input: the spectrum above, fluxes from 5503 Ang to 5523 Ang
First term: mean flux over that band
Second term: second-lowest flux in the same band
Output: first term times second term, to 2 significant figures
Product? 37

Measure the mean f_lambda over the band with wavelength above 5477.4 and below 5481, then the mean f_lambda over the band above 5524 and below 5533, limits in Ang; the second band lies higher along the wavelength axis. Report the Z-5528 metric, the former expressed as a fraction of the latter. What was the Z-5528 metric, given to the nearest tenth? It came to 1.1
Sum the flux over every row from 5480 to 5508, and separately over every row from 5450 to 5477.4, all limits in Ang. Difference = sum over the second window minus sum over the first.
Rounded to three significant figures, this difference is -15.5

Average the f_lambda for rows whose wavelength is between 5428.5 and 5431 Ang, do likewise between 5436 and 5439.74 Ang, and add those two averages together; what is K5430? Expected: 17.2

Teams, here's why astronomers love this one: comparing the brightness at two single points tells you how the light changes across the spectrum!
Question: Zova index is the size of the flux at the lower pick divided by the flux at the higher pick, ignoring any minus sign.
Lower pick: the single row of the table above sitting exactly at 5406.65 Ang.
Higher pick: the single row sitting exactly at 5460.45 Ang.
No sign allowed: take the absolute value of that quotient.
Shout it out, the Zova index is 1.17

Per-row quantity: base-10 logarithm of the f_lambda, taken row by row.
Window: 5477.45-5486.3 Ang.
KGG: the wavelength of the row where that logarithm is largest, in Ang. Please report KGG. 5485.65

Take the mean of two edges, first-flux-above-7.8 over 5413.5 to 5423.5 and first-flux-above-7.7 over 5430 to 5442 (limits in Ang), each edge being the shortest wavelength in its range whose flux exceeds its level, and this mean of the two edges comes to 5424.1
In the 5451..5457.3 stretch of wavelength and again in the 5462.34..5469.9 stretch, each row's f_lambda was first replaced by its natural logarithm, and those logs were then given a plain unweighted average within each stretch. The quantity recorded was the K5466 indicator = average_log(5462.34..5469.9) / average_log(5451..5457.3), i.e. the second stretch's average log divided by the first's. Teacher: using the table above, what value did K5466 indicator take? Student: 1.11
